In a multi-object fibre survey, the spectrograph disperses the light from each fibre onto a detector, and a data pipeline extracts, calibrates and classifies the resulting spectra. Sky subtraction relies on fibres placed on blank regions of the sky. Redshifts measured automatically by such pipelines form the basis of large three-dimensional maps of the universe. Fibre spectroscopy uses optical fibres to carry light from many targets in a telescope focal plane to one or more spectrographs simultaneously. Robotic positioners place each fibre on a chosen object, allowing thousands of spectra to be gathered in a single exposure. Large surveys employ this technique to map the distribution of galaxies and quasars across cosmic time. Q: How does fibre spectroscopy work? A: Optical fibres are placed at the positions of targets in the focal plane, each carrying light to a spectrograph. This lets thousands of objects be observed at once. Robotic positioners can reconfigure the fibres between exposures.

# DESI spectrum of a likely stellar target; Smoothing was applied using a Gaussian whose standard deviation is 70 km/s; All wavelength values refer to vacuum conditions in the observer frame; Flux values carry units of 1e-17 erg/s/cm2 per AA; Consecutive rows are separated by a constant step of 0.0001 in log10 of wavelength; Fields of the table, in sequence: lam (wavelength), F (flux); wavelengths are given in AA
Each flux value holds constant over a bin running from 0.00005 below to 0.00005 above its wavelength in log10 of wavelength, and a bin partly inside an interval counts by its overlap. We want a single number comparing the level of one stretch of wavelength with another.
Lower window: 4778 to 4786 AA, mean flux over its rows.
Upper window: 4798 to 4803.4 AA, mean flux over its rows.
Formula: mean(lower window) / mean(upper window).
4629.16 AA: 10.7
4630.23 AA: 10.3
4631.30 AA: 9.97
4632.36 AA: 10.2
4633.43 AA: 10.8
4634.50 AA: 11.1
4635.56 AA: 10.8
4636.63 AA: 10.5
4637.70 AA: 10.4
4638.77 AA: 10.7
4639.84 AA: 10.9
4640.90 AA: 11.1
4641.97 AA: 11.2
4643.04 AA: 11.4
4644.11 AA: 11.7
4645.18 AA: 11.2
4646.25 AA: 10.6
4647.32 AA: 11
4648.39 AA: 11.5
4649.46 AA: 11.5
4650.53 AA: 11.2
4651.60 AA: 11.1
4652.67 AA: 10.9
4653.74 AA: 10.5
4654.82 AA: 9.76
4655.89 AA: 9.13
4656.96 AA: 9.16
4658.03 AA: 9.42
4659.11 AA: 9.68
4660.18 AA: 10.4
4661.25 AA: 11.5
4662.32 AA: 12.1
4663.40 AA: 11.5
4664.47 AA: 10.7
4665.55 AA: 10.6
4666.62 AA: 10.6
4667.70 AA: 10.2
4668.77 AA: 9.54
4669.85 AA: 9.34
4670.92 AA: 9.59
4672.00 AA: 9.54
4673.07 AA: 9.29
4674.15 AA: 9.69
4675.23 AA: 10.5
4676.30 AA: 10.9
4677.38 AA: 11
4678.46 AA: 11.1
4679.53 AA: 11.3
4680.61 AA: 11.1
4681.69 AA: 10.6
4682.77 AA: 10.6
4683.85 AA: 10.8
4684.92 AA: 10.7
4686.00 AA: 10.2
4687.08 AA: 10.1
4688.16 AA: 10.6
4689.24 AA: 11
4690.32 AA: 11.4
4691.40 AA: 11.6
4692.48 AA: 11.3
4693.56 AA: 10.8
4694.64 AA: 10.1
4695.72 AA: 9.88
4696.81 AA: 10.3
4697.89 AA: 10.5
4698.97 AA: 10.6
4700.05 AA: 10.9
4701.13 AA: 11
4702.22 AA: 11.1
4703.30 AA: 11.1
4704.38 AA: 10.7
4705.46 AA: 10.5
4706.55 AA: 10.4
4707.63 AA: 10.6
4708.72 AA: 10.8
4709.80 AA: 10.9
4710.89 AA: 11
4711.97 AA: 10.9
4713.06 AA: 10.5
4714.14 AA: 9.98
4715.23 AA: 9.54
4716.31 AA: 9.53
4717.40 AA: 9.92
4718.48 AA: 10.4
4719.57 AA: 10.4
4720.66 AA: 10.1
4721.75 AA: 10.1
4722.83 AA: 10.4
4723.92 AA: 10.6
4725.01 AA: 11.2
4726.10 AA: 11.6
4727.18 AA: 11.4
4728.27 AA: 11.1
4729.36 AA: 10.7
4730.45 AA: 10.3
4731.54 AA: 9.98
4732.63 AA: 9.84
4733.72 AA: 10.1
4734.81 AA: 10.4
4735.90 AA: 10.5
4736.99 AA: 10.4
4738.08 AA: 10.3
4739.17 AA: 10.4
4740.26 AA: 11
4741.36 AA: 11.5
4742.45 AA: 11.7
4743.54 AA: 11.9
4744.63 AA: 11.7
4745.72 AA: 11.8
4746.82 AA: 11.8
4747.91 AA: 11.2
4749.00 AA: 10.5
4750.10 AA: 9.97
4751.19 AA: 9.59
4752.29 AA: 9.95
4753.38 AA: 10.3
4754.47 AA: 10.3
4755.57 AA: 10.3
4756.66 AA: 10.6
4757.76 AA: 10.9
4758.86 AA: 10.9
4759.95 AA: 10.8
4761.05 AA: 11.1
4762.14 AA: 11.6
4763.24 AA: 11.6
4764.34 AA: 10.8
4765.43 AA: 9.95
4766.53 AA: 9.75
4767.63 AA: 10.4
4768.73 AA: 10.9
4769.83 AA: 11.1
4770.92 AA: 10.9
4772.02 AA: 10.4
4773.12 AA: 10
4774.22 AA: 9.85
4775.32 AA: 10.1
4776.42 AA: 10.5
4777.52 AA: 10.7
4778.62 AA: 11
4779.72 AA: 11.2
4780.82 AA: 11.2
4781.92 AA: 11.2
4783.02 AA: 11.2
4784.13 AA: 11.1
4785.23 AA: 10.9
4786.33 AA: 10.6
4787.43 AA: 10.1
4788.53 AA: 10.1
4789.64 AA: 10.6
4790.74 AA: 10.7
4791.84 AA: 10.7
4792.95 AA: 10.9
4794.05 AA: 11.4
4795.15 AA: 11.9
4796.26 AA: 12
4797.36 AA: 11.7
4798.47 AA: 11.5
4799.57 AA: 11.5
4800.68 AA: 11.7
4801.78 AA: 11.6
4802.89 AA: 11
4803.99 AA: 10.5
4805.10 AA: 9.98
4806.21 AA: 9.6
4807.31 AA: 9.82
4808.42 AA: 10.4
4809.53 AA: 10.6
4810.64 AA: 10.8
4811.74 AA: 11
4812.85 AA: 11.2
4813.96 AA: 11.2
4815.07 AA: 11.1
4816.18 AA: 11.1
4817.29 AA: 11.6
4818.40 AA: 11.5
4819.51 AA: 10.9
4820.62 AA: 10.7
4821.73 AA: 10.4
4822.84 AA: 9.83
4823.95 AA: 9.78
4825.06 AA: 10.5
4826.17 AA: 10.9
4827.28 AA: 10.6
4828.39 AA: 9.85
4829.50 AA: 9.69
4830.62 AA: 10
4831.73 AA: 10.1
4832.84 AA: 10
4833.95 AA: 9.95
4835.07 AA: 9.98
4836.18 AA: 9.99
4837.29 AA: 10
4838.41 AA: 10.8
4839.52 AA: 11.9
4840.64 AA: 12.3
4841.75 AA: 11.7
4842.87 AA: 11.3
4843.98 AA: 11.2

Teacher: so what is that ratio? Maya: 0.97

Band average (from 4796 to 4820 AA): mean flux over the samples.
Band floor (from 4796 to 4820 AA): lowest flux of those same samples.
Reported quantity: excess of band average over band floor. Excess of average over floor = 1.4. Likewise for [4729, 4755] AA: 1.1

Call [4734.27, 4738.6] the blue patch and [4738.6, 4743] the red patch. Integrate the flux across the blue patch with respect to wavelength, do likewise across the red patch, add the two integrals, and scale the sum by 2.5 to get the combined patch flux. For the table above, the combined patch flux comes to 235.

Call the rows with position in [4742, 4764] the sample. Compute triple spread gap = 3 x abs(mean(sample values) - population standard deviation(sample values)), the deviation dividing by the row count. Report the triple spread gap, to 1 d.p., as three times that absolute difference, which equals 30.7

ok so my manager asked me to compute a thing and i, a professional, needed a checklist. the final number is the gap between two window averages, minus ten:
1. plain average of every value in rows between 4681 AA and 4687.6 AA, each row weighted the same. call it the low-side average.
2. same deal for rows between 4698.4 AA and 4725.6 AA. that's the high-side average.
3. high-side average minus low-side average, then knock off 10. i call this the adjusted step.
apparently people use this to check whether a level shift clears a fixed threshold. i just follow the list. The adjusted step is -10.0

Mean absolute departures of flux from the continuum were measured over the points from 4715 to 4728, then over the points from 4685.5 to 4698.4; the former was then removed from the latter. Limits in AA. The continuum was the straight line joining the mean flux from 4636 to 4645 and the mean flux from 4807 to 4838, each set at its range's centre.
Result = -0.1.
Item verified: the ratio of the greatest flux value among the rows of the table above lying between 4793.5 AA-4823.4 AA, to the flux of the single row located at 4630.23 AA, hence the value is 1.17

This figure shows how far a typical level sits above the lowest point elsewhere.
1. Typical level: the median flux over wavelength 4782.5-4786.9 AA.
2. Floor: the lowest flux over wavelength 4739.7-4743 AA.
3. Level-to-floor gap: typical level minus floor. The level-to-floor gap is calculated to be 0.0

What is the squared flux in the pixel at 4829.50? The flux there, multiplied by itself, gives 94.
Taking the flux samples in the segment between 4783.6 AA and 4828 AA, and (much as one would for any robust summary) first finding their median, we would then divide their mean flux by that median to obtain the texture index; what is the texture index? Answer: 0.995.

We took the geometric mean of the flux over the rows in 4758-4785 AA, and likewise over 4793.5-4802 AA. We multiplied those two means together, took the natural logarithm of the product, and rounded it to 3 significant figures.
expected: 4.83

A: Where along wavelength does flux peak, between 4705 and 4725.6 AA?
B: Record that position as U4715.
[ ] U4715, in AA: 4725.01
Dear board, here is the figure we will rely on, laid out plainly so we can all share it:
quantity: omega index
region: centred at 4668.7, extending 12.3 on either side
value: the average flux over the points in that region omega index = 10.4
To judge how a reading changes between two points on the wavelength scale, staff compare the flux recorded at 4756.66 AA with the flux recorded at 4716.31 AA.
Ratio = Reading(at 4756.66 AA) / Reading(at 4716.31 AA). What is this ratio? 1.112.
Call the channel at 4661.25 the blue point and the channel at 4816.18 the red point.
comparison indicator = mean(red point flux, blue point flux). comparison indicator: 11.3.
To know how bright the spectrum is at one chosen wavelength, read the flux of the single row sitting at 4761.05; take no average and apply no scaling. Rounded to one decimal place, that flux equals 11.1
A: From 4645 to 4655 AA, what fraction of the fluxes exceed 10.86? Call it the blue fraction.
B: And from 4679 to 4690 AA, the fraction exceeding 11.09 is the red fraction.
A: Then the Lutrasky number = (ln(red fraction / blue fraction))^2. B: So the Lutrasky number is 1.57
